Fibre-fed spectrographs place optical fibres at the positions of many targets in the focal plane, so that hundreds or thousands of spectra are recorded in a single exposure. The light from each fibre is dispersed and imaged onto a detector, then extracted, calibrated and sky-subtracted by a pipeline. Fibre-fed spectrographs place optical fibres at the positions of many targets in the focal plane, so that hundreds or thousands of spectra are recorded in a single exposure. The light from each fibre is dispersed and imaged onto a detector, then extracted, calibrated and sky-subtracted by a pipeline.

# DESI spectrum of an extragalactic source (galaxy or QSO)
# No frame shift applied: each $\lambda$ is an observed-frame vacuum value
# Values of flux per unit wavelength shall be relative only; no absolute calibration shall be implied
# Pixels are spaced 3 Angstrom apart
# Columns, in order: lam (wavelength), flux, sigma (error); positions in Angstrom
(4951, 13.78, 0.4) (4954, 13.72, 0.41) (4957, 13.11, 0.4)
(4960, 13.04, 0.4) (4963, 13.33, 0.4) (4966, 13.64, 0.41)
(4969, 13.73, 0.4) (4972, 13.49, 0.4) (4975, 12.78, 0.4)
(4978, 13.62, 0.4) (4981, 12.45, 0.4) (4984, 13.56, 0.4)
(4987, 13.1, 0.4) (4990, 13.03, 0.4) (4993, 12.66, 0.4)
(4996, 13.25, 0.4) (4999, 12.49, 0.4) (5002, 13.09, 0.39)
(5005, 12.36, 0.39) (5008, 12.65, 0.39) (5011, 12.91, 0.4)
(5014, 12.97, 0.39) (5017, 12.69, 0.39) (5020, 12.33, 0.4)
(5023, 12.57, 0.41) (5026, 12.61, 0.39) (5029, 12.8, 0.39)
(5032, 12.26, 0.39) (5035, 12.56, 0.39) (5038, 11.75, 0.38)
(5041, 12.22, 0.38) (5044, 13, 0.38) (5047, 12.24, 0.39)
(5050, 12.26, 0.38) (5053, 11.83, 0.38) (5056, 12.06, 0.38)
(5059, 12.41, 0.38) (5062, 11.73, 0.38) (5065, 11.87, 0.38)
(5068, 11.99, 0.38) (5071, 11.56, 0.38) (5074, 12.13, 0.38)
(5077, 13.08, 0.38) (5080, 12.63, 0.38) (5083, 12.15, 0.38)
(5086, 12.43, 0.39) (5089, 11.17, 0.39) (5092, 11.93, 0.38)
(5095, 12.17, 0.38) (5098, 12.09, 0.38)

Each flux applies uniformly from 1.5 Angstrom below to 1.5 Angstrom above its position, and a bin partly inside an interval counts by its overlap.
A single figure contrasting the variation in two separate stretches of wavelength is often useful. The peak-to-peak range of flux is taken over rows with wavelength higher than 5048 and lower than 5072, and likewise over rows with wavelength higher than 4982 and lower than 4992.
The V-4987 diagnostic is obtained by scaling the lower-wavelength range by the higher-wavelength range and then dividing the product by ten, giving 0.045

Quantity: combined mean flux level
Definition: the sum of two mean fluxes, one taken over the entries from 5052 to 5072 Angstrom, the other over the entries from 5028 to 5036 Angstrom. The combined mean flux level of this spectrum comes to 24.5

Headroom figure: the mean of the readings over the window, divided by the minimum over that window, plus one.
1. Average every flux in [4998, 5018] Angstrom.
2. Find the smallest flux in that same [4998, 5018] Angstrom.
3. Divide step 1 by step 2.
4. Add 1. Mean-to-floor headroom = 2.03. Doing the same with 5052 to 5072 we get 2.03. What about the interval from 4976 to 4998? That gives 2.05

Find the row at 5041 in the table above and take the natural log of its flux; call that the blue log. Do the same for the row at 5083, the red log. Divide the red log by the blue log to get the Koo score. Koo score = 1.00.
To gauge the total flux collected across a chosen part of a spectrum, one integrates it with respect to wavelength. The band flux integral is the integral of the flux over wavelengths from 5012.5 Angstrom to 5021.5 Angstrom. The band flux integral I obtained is 114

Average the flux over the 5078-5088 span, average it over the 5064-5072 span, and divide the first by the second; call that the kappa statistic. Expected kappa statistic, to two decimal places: 1.05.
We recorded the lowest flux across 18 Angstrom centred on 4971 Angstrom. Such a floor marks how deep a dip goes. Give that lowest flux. 12.78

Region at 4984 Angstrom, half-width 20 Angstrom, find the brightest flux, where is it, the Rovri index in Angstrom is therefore 4969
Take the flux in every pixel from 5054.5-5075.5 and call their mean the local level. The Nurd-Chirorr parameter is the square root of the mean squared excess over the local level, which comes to 0.26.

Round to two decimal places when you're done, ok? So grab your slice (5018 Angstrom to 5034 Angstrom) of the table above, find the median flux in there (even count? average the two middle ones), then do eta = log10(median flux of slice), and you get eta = 1.10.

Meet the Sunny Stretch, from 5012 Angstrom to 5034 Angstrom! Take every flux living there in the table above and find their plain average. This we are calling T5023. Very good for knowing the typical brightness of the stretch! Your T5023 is 12.6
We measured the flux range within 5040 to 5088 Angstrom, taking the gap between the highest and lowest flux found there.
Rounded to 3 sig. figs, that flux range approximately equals 1.52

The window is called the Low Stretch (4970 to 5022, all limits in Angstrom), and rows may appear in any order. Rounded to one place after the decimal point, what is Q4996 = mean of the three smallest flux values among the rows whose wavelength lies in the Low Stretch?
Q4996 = 12.4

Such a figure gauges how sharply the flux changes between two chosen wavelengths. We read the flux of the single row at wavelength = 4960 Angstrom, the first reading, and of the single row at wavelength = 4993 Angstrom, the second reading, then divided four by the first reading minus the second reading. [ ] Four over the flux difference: 10.5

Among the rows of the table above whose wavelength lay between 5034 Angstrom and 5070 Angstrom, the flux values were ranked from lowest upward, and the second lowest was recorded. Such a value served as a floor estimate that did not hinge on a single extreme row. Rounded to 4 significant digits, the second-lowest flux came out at 11.75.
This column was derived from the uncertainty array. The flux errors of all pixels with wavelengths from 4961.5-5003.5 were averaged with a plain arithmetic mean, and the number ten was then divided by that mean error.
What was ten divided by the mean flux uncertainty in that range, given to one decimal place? 25.0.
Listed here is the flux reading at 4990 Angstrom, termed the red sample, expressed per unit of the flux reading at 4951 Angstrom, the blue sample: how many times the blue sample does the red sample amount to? 0.95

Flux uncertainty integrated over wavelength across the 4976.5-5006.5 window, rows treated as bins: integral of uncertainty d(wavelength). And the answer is 12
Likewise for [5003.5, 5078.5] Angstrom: 29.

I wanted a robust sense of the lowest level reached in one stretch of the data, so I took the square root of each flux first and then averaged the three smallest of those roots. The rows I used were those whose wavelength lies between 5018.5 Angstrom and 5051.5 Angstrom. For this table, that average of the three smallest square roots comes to 3.47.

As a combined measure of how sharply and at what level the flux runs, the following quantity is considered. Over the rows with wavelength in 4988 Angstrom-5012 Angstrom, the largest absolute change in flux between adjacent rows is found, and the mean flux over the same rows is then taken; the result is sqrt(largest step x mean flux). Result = 3.1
